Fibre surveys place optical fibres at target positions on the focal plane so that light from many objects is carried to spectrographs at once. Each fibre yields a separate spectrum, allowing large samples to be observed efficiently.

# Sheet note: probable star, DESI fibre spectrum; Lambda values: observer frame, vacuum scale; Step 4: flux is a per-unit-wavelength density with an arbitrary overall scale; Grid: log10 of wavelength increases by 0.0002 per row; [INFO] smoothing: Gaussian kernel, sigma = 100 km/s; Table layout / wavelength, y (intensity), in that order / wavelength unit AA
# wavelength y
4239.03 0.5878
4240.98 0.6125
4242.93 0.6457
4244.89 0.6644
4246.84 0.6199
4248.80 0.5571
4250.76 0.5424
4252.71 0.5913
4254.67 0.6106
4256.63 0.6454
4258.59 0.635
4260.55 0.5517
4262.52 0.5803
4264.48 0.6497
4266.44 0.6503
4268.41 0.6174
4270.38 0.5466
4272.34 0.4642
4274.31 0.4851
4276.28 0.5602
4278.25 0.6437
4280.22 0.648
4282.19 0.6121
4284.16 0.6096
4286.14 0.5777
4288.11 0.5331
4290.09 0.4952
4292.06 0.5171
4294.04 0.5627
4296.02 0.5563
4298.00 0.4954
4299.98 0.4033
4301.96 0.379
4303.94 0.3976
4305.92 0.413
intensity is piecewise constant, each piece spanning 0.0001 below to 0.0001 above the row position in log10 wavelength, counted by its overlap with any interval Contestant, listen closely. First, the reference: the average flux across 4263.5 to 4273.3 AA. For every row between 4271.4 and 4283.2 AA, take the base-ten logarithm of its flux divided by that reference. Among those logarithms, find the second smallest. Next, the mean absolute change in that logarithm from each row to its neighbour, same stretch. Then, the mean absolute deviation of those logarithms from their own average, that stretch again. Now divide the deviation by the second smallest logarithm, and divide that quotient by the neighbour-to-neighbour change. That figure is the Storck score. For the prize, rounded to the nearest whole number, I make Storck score -18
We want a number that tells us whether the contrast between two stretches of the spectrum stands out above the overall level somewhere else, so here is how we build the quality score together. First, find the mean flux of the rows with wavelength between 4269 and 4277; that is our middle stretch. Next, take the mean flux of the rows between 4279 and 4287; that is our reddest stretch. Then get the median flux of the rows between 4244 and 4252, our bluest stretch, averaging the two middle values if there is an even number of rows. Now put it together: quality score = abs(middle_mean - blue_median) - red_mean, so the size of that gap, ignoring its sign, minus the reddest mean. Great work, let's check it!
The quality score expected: -0.54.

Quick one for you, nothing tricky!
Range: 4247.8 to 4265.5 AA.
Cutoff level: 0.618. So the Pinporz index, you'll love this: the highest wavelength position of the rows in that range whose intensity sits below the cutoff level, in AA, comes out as 4262.52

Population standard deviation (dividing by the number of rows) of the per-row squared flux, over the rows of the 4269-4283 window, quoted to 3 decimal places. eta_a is 0.076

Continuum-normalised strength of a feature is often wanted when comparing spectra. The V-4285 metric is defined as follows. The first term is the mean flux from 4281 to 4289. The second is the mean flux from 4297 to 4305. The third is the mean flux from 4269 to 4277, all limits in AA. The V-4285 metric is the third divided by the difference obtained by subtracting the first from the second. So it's -3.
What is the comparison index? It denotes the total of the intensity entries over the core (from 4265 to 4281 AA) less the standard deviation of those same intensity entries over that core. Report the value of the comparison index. 4.5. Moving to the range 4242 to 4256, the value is 4.2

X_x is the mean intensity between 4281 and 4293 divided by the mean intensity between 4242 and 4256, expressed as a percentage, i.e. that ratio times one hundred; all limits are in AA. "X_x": 92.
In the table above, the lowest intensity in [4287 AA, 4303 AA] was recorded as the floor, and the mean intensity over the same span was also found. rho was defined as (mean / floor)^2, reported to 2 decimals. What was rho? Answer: 1.69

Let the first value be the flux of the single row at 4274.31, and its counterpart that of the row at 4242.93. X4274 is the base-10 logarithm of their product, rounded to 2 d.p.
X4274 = -0.50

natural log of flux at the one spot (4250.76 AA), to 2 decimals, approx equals -0.61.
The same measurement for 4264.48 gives -0.43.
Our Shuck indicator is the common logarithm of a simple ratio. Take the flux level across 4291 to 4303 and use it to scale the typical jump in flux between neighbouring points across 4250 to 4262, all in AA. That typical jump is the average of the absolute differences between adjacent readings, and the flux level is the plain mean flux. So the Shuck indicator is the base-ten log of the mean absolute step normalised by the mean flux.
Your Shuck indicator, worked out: -1.09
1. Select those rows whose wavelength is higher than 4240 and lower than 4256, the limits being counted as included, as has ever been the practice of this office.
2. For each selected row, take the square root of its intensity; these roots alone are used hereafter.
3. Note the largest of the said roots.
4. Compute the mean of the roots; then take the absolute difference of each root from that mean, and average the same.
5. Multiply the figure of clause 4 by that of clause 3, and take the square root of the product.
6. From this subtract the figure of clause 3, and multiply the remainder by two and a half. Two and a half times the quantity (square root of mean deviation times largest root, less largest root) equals -1.72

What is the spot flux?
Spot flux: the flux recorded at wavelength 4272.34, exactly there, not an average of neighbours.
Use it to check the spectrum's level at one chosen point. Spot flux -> 0.4642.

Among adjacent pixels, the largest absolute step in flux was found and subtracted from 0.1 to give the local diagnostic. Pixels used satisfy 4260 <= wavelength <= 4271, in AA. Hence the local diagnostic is 0.029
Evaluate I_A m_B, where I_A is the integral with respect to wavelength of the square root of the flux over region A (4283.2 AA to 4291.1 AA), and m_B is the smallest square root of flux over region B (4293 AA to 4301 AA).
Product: 3.73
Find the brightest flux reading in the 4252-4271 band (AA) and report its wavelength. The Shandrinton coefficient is 4266.44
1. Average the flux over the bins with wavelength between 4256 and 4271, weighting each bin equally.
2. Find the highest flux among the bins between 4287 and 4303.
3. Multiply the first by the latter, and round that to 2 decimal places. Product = 0.34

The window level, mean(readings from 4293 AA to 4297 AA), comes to 0.56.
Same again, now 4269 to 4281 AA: 0.56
